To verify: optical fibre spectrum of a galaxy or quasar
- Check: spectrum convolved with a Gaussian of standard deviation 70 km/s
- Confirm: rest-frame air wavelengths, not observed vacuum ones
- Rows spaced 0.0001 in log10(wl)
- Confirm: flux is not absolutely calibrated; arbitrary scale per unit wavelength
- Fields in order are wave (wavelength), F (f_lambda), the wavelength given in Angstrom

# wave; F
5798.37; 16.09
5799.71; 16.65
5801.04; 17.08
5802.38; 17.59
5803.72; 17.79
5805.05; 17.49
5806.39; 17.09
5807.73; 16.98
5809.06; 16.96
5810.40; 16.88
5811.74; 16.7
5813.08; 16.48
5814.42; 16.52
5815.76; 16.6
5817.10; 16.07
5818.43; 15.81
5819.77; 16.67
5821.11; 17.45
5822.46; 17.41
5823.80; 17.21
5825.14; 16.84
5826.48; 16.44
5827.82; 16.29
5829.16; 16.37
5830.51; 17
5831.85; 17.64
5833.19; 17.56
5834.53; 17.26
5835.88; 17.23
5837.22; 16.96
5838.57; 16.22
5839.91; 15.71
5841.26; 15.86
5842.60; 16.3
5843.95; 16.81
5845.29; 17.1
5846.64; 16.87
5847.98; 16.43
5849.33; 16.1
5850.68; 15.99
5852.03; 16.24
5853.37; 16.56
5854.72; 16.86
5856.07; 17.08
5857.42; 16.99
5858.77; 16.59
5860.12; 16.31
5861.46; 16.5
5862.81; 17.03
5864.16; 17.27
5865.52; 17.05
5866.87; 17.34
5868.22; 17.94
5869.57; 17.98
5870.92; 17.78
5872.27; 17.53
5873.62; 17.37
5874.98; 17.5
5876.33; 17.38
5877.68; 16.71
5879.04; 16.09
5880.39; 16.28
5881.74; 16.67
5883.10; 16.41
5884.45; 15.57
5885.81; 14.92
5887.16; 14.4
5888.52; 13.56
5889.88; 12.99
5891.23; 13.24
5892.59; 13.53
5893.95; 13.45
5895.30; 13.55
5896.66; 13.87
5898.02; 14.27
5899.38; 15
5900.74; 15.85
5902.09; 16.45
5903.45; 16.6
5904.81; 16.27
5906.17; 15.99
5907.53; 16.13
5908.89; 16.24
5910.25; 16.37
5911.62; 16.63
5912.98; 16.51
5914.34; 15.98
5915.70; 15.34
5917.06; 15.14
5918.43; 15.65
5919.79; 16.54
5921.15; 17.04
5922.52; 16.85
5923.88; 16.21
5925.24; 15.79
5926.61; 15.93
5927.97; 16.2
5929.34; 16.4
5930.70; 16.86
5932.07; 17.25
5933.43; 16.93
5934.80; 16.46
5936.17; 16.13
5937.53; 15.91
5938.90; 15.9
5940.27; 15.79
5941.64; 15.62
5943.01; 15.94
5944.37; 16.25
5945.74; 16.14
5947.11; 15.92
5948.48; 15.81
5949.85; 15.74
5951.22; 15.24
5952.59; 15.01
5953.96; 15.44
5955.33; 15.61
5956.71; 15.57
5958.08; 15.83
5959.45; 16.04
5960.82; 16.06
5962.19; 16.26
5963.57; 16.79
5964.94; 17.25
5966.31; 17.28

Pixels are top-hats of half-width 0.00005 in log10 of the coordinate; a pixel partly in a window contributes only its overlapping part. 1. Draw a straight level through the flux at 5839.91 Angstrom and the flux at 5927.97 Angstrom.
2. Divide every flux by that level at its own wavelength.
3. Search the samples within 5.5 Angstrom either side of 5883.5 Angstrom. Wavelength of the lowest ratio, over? 5888.52 Angstrom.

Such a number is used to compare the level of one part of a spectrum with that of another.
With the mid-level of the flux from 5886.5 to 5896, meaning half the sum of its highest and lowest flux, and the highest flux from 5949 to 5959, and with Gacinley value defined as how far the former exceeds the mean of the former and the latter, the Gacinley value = -1.07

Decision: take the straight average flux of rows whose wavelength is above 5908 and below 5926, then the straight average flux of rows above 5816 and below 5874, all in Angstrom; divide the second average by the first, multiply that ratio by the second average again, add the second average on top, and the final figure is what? 34.4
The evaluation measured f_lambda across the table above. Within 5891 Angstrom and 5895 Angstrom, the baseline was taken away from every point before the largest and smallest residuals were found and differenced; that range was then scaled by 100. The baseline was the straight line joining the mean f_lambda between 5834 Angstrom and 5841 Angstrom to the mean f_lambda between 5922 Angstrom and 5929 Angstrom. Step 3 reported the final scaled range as 30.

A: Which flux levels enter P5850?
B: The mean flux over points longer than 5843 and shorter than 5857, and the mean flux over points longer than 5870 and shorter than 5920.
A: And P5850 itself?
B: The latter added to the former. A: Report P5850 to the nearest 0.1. 32.3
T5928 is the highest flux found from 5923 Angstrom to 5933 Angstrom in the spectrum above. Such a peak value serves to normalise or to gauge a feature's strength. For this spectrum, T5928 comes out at 17.25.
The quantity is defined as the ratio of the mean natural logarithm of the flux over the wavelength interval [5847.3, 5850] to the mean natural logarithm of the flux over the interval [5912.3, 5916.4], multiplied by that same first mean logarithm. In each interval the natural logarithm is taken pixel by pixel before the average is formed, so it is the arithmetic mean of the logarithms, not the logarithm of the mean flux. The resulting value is 2.81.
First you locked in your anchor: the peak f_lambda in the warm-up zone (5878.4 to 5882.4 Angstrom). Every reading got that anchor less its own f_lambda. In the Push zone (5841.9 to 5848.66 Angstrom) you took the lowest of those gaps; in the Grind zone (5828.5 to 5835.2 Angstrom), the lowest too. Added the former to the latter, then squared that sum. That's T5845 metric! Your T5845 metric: 2.0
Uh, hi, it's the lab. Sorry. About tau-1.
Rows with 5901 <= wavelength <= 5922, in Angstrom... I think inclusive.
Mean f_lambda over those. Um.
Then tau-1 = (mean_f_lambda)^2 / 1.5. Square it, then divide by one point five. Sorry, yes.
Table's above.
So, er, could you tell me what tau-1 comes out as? 175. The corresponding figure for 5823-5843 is 187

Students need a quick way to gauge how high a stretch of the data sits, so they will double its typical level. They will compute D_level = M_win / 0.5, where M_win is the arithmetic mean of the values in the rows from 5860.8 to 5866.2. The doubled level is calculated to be 33.9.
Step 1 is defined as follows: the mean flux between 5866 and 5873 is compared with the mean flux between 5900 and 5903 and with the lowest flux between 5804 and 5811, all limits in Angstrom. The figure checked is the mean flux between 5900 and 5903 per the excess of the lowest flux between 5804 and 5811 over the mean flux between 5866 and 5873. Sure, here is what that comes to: -19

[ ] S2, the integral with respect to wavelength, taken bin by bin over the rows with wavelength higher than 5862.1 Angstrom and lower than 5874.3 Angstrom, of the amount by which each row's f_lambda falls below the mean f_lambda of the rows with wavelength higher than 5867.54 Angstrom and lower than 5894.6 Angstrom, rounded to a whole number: -20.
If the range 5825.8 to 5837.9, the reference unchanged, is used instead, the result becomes -13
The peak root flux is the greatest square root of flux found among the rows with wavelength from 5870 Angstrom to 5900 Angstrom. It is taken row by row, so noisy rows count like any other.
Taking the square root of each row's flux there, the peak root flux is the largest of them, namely 4.22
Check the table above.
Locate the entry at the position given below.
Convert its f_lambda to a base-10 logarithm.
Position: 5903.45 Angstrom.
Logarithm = 1.22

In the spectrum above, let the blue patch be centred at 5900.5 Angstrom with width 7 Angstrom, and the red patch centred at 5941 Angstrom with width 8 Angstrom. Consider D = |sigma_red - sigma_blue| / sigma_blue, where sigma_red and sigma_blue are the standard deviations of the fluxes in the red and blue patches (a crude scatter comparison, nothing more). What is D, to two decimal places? 0.79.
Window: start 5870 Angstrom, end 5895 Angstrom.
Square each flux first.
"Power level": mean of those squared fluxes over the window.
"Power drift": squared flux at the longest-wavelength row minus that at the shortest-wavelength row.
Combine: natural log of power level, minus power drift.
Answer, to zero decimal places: 141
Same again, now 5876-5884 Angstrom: 38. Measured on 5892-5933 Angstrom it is -109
